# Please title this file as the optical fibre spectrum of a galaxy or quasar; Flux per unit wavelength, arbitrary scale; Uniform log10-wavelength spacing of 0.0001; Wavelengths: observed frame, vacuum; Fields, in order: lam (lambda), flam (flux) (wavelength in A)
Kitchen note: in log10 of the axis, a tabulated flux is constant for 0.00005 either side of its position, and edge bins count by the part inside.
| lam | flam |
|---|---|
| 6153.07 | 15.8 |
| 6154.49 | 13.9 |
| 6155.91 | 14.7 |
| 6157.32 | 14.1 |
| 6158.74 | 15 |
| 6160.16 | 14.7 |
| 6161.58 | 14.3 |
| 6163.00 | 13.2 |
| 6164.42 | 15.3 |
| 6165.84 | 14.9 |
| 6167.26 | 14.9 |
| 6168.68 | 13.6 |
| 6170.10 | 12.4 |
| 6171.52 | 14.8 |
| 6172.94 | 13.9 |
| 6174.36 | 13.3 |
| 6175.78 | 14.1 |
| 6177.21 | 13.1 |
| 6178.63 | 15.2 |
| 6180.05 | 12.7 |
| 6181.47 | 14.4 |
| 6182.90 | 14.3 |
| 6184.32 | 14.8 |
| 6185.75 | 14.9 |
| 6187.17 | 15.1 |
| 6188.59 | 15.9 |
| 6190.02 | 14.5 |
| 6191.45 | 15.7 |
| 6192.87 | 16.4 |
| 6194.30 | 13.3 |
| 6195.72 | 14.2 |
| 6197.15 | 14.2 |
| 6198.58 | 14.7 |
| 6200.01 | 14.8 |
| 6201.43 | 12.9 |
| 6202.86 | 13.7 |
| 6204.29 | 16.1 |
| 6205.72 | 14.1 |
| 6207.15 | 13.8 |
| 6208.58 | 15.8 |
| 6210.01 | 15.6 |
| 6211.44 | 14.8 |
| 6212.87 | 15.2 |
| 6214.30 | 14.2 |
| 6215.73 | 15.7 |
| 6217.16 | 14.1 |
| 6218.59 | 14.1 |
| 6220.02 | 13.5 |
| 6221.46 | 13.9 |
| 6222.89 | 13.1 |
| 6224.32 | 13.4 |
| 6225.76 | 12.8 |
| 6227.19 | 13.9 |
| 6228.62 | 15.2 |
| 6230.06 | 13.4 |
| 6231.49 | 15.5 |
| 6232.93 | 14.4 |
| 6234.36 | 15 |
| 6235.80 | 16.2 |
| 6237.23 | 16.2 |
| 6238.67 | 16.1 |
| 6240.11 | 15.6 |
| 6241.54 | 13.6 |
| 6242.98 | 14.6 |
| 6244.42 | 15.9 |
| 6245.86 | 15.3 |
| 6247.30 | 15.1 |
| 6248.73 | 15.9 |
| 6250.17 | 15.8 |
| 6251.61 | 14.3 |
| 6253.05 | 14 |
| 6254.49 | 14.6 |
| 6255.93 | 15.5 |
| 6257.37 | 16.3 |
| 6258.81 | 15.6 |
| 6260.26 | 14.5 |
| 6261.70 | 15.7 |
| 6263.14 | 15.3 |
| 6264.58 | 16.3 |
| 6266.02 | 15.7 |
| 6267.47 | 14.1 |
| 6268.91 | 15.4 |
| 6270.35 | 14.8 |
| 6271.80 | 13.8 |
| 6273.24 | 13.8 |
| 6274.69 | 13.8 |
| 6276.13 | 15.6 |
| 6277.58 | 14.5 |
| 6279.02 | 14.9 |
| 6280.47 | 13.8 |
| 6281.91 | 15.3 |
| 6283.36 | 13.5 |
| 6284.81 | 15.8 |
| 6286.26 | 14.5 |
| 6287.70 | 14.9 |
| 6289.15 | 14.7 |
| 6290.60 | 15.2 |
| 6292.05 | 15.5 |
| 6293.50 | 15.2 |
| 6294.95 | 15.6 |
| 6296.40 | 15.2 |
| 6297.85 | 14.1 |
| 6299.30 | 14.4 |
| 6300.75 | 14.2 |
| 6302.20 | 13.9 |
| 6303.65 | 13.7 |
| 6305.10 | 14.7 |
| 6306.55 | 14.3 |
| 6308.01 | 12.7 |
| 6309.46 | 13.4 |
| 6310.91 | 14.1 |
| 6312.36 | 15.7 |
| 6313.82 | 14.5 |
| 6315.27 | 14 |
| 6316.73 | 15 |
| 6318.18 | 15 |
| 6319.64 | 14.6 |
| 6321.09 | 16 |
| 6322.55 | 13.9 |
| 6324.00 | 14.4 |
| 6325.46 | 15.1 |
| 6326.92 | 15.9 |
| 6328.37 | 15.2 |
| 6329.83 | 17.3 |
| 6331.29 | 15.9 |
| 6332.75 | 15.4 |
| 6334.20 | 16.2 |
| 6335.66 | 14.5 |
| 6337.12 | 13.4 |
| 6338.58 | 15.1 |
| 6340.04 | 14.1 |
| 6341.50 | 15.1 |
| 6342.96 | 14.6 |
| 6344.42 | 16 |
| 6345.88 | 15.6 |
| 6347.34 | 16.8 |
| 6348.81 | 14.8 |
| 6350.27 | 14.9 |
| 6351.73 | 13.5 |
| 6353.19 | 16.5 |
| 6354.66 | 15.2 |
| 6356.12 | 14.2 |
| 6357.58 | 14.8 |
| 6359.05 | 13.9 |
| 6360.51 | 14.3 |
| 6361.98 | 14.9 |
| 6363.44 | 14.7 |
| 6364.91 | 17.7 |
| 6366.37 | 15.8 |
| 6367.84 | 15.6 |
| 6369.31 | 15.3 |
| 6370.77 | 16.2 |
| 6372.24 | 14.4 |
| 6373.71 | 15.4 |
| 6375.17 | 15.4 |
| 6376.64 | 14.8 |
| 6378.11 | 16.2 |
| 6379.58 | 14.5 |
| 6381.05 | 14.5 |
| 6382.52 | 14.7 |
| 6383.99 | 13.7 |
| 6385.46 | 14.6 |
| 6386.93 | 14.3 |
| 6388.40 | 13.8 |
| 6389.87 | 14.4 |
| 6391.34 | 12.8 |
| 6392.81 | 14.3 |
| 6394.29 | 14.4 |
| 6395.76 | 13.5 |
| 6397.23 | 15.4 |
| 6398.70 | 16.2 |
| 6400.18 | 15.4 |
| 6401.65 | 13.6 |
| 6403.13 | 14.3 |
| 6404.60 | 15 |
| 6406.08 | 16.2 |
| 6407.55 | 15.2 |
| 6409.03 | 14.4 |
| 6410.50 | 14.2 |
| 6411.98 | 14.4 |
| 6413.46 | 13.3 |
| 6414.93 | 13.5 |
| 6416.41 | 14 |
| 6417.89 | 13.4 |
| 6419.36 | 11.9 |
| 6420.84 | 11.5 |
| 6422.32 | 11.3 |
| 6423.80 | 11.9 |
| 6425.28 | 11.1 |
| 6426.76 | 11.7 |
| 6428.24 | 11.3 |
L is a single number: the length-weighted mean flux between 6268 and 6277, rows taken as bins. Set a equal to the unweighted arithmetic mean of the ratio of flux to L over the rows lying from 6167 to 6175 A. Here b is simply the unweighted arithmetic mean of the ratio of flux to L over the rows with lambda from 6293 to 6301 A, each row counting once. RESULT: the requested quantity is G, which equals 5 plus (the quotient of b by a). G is 6.07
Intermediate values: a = 0.95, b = 1.02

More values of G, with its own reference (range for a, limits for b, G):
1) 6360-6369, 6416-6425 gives 5.80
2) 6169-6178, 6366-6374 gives 6.14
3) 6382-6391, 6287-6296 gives 6.07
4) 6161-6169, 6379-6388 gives 6.00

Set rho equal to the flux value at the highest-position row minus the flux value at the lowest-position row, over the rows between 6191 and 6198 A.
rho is -1.5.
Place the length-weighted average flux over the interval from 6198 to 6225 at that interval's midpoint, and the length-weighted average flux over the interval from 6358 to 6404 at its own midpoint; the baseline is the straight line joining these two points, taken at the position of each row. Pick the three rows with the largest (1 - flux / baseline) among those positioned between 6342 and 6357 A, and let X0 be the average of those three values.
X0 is 0.04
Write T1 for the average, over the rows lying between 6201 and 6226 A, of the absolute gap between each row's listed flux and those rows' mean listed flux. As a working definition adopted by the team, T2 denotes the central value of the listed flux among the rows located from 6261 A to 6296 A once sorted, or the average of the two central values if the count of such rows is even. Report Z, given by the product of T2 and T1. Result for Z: 12.7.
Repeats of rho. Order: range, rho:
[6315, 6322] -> 2.0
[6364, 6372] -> -1.5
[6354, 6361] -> -0.9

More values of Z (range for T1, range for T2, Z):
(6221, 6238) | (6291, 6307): 14.4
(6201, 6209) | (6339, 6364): 15.3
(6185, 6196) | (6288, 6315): 11.2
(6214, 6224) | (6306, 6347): 7.5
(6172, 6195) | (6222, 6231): 11.2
